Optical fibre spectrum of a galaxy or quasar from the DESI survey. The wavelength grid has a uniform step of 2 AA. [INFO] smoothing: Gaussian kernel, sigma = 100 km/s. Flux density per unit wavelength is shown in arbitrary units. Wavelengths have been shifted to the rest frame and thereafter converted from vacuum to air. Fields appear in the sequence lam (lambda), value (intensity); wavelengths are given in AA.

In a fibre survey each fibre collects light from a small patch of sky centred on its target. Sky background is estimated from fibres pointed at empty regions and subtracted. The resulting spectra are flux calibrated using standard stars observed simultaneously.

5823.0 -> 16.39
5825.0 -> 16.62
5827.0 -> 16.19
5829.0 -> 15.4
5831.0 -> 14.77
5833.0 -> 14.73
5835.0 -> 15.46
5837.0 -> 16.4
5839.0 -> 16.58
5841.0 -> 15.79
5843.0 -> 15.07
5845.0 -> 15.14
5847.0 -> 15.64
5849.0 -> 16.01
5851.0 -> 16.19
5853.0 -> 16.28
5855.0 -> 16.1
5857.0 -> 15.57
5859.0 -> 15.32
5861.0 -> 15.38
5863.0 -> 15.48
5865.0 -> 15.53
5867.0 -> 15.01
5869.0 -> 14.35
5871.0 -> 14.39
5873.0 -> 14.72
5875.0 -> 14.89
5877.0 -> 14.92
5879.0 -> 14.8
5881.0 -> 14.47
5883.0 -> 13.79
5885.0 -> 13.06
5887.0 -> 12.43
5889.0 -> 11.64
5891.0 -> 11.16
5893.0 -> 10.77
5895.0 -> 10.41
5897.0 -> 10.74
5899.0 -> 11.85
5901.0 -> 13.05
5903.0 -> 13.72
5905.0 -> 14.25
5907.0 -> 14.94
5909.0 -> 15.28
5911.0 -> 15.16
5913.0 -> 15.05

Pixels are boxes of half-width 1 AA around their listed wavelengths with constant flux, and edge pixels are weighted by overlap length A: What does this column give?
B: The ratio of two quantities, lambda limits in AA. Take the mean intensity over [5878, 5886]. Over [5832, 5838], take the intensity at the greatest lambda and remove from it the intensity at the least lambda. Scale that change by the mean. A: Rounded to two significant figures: 0.12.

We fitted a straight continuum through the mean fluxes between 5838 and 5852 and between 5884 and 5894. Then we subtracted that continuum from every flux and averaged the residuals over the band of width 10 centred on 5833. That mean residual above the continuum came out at -1.5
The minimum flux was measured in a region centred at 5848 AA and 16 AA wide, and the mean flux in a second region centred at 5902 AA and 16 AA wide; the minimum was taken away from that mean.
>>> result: -2.0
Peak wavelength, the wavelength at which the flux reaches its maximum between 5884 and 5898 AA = 5885.0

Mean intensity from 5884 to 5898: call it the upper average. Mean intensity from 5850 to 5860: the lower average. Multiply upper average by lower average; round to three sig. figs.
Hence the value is 182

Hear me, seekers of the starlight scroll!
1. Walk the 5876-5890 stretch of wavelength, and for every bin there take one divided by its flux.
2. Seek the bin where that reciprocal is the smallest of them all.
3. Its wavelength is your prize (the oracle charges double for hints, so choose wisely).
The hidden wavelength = 5877.0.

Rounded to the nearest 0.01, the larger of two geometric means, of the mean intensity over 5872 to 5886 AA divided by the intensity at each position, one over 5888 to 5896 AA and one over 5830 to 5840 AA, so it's 1.31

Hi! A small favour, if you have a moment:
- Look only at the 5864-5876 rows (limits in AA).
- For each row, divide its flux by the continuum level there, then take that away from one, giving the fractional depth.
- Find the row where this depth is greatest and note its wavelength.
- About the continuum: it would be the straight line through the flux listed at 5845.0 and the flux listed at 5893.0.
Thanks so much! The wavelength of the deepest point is 5869.0 AA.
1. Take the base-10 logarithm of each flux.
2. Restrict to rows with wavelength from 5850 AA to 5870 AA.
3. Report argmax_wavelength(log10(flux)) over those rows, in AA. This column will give 5853.0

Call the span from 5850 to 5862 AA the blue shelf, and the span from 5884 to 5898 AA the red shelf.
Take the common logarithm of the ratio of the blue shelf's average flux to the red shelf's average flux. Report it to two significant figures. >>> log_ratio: 0.14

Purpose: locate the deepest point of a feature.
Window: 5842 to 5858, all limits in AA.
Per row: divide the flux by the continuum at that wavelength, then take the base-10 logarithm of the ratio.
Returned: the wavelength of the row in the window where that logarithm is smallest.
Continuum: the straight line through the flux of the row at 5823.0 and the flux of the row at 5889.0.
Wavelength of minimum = 5843.0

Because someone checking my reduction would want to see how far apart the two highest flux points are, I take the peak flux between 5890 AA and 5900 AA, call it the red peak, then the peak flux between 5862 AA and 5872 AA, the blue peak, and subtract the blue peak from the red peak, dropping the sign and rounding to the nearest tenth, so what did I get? 3.7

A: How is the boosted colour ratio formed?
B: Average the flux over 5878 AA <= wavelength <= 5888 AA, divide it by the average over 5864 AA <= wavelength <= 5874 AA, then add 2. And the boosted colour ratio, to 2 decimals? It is 2.93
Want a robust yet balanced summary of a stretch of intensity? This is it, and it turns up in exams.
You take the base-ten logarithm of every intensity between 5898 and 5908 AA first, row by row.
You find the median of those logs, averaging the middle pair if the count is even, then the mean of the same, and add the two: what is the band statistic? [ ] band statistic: 2.27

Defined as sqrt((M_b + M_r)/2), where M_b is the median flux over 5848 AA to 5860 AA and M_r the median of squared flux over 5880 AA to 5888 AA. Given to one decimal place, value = 9.9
